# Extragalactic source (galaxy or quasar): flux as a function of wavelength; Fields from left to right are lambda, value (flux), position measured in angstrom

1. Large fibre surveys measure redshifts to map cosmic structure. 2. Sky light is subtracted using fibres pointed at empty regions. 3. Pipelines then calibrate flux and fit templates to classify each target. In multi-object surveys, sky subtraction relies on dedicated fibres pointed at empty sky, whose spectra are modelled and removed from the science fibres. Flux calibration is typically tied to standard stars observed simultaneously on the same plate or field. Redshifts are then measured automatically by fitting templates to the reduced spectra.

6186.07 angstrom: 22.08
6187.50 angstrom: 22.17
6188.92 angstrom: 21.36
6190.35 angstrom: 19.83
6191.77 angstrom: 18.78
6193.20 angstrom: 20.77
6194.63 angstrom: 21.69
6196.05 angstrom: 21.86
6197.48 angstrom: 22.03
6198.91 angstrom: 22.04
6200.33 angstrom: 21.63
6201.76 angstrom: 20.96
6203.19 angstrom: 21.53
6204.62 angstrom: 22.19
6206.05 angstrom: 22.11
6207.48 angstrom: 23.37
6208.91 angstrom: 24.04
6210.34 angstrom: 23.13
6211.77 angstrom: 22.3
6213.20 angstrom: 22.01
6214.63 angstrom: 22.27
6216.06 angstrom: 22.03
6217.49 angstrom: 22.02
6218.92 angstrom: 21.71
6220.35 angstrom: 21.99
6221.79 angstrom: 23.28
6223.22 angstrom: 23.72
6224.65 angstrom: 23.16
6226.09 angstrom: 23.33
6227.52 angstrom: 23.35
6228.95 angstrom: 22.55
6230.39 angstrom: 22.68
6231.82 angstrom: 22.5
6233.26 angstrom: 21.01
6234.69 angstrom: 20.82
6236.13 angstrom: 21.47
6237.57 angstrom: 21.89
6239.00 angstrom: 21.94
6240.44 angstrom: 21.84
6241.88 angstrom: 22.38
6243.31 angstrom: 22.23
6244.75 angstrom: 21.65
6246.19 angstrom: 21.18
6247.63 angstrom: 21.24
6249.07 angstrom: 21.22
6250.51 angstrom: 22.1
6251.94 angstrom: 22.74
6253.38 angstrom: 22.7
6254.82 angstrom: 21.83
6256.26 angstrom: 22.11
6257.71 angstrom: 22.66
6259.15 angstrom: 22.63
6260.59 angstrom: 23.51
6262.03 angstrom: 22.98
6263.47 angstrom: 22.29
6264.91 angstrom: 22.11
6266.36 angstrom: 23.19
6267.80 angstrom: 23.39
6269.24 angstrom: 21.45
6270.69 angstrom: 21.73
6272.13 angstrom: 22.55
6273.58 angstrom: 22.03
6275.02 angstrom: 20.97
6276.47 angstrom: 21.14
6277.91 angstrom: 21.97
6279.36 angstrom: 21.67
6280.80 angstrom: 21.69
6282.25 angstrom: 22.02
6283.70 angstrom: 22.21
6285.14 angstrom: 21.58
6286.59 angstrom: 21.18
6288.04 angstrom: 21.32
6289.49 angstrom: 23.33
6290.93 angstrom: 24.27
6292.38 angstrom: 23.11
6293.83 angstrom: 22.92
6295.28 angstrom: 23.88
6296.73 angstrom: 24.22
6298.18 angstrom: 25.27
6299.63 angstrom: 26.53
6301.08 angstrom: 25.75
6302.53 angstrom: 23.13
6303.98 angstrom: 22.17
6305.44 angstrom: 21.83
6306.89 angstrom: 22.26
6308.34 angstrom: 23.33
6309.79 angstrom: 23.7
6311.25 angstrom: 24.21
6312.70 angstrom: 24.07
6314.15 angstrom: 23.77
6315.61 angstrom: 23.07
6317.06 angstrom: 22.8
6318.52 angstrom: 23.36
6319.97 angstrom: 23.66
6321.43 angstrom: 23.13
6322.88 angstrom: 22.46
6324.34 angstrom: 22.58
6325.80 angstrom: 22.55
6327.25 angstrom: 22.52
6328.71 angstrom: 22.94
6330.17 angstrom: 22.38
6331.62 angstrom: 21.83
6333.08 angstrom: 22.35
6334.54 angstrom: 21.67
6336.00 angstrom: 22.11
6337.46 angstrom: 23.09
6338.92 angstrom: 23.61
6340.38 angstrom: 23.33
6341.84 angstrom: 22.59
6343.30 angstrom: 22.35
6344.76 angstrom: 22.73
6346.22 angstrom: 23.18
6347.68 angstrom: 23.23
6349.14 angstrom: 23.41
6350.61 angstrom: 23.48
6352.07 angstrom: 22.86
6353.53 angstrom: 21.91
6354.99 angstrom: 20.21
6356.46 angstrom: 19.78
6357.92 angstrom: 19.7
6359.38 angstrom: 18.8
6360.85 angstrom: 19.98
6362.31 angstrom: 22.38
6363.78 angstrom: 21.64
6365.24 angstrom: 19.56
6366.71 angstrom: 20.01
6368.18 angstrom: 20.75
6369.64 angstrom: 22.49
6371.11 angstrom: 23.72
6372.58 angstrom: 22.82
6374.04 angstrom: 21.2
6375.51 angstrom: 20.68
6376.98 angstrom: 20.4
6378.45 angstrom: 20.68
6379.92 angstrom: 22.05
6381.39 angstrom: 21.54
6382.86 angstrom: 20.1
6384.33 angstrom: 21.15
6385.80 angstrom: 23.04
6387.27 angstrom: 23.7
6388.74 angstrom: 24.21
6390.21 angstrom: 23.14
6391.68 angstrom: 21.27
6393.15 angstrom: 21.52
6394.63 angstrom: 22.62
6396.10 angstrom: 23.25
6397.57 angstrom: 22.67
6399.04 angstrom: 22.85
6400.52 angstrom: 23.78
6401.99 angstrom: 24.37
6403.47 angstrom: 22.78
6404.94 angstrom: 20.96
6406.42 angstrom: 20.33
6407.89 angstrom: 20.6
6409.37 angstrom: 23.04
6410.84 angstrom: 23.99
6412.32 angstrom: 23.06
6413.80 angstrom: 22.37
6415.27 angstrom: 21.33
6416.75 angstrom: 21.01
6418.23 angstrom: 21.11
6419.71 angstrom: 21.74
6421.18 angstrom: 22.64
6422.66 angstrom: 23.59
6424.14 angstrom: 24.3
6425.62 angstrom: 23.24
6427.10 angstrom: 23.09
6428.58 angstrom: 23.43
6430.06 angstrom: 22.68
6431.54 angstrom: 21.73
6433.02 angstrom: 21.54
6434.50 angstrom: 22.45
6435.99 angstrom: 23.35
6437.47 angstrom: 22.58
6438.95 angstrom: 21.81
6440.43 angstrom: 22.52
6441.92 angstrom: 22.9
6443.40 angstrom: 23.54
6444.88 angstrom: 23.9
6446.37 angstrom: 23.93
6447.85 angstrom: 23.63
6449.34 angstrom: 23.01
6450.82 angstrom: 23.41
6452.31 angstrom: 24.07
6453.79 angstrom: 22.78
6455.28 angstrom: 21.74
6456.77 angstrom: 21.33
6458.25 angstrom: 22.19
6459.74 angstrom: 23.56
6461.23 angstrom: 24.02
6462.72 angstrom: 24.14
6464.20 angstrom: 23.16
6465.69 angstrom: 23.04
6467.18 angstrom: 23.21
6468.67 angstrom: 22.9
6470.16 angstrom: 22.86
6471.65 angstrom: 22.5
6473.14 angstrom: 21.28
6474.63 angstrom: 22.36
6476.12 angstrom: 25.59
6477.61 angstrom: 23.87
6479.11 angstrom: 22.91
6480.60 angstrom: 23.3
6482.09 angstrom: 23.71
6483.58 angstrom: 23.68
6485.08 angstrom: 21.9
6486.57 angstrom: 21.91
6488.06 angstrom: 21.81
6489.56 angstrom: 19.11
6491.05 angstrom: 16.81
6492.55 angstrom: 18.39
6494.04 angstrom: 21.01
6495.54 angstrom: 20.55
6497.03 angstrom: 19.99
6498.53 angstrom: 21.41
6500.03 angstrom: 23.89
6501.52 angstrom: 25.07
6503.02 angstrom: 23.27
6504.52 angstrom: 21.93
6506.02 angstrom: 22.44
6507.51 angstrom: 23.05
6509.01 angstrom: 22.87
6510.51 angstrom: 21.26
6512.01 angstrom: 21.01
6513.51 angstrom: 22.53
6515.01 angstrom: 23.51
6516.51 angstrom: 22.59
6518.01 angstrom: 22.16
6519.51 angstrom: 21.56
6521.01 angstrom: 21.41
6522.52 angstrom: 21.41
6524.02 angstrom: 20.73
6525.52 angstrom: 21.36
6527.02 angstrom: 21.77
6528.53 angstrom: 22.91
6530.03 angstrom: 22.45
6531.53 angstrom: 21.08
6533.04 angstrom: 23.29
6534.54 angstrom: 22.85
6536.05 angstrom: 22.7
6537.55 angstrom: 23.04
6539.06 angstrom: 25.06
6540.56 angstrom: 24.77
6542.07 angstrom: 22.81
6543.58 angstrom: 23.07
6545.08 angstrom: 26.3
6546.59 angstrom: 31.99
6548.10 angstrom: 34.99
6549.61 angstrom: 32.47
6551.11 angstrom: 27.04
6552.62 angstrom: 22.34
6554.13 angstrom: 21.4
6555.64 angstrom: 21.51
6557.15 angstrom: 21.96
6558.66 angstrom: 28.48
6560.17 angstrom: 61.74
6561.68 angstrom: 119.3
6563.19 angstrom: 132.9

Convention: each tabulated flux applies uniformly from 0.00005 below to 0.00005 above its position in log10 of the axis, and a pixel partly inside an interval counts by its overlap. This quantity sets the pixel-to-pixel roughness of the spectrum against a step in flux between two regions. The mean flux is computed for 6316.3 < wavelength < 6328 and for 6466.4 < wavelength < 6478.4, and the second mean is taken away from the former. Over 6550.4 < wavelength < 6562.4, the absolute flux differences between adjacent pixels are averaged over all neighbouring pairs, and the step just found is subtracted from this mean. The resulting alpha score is 15.0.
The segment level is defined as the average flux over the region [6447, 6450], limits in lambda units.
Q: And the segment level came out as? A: 23.3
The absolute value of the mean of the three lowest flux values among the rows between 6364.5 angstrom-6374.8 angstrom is 20.1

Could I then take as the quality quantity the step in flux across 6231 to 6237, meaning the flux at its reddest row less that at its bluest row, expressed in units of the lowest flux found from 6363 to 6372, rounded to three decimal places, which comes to -0.053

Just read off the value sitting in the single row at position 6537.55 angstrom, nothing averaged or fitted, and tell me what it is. 23.04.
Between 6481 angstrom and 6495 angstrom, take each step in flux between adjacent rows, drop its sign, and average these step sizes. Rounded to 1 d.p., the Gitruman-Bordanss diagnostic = 1.4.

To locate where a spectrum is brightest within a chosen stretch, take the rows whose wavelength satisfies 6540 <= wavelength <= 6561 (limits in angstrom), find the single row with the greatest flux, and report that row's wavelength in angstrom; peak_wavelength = 6560.17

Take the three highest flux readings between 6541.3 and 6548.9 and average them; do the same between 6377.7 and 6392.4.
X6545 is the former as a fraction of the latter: 1.31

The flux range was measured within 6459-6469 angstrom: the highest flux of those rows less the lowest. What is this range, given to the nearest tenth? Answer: 1.2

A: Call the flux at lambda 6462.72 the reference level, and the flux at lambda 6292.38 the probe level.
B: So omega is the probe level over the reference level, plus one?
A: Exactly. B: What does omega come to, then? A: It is 1.96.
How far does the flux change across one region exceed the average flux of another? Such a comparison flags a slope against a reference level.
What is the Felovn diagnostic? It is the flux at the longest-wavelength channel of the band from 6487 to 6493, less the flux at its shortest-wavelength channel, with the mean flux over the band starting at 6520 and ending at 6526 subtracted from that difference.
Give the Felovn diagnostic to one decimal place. -24.6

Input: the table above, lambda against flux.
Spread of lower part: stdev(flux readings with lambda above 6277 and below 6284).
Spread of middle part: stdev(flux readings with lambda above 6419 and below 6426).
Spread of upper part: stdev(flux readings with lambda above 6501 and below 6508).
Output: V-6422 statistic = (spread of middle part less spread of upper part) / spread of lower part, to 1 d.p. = -1.0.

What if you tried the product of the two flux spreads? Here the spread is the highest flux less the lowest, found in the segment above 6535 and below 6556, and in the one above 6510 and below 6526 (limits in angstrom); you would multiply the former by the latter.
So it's 38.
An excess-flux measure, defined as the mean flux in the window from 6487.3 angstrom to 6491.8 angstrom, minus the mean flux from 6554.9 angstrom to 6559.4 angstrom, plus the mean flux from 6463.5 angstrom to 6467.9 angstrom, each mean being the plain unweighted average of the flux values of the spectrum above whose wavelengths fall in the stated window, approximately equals 18.4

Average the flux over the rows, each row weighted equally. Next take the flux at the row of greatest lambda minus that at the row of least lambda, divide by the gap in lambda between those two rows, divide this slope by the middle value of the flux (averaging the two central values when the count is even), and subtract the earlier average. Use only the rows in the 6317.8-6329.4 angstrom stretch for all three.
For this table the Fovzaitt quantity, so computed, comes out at -22.9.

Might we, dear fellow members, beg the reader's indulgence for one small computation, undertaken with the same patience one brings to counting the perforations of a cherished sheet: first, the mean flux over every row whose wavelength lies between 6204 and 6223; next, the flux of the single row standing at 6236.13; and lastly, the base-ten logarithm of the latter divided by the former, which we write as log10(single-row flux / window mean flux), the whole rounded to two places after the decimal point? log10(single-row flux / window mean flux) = -0.02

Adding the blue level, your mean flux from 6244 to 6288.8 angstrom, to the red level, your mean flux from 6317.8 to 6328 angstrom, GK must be 44.9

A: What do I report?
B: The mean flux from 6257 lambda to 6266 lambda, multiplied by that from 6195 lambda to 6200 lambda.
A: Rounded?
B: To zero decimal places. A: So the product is 499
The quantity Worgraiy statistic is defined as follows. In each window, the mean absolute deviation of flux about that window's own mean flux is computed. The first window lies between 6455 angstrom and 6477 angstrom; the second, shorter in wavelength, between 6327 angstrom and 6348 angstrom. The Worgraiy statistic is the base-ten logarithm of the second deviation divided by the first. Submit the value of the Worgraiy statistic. -0.25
